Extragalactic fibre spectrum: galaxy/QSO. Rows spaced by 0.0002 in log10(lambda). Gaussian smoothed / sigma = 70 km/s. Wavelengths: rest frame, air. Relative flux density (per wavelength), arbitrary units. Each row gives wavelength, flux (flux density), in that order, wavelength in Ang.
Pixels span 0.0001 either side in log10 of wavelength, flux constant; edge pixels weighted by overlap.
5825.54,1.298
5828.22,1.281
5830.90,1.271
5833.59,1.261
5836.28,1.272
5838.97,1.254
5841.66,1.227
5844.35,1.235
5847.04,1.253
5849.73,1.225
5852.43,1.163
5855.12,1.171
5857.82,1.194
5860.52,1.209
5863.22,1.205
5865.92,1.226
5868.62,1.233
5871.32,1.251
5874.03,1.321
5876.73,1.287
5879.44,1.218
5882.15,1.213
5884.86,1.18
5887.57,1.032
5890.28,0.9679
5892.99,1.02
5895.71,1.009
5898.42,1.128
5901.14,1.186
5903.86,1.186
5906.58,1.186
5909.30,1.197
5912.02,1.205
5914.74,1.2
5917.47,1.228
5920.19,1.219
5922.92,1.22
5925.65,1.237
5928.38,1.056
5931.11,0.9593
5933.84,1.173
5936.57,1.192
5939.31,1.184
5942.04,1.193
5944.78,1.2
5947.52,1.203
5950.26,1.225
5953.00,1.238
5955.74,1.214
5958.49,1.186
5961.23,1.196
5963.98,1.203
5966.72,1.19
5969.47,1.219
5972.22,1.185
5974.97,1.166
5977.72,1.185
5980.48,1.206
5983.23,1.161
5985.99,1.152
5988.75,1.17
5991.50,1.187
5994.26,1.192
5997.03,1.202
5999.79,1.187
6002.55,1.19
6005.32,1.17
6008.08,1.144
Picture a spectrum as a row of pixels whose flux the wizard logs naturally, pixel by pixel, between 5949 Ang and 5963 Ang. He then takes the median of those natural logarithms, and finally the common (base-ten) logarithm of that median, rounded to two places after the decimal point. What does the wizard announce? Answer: -0.71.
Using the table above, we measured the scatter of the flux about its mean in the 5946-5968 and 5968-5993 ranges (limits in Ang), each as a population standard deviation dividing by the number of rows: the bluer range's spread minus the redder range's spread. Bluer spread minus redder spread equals -0.004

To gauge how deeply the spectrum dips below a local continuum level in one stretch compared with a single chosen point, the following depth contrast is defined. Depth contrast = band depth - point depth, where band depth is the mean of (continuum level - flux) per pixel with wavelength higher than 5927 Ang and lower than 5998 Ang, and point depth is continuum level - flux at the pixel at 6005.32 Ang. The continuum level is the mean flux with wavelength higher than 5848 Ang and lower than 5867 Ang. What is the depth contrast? -0.01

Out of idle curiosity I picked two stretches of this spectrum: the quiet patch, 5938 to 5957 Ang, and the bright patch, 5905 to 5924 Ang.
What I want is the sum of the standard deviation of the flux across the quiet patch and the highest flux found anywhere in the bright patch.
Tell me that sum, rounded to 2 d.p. 1.25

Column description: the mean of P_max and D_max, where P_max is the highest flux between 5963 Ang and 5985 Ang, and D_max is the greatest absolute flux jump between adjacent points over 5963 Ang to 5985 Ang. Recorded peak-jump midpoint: 0.632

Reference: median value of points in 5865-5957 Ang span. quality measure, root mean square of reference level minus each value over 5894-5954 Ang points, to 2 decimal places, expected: 0.08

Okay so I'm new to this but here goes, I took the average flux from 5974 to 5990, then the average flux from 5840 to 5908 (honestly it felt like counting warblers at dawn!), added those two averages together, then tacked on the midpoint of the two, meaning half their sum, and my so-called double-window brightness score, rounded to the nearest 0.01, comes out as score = 3.53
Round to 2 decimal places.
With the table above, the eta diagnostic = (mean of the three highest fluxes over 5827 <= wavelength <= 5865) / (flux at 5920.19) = 1.05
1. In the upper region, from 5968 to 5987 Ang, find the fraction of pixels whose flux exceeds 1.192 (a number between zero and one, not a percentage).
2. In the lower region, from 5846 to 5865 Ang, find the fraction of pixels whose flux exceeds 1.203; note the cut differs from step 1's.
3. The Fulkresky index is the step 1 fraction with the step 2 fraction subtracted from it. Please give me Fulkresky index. -0.29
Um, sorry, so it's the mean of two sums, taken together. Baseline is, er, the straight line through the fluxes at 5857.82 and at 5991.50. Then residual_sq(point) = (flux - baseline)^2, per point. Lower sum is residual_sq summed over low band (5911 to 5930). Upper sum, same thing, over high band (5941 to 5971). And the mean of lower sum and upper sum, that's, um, 0.015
